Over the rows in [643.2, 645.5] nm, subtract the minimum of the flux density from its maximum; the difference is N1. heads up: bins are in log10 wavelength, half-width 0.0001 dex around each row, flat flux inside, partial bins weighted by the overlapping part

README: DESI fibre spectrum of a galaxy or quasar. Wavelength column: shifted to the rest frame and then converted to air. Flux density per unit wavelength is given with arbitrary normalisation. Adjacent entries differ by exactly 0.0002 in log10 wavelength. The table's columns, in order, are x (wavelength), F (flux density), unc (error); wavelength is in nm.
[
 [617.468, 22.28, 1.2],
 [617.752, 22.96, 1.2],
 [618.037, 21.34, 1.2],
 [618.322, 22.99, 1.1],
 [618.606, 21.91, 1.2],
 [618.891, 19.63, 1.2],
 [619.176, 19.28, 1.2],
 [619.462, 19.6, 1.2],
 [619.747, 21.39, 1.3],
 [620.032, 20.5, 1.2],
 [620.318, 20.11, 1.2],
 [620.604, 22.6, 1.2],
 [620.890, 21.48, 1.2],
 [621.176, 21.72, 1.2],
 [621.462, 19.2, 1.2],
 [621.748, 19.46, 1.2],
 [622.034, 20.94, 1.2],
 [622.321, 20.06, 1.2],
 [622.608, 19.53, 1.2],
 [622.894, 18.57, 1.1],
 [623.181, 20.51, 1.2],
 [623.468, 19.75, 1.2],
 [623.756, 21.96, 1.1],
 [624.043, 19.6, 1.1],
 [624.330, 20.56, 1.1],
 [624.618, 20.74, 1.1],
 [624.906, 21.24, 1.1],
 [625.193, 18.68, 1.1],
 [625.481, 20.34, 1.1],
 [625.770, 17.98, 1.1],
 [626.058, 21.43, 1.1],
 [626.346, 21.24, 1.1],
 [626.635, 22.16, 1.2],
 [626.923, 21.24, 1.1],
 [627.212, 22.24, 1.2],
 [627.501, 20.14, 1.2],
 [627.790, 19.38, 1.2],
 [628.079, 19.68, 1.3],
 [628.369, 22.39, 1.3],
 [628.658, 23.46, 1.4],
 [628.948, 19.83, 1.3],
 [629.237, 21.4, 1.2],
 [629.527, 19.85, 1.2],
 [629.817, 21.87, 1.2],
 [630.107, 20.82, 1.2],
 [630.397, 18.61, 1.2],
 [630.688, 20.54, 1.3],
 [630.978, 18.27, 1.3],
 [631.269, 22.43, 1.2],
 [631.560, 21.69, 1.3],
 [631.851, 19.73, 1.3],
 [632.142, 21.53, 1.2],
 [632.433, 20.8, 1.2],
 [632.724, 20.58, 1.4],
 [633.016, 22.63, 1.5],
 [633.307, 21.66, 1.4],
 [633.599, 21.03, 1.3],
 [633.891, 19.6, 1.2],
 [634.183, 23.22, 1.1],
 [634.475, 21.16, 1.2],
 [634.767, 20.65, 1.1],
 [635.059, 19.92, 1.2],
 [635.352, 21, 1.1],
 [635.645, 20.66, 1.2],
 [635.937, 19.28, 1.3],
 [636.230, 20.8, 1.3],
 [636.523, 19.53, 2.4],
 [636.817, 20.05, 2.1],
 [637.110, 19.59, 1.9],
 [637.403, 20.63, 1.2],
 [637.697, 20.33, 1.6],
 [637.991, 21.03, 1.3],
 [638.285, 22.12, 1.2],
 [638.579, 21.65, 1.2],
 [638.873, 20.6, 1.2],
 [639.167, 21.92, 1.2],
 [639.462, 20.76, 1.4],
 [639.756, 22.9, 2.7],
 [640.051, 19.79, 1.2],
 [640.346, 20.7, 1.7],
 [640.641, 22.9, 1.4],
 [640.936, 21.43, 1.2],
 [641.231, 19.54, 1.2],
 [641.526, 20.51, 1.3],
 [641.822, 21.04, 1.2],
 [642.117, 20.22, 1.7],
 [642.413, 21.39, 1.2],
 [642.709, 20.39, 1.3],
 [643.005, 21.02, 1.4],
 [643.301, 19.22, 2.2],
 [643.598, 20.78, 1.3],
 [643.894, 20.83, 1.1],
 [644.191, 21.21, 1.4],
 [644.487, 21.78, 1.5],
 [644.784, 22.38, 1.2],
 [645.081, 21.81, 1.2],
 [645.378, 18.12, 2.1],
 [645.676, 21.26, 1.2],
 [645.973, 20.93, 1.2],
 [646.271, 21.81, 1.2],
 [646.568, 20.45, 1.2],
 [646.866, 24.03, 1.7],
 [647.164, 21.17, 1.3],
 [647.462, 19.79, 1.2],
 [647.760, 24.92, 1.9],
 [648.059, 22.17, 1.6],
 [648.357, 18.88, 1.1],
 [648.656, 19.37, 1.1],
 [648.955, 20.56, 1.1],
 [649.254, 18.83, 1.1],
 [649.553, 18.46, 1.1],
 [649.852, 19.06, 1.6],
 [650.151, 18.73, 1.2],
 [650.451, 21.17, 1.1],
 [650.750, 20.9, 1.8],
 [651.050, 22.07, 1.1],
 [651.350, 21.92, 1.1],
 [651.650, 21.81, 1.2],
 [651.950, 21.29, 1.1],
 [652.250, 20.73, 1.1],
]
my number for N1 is 4.3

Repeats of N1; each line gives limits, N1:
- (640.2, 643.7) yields 3.7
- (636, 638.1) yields 1.5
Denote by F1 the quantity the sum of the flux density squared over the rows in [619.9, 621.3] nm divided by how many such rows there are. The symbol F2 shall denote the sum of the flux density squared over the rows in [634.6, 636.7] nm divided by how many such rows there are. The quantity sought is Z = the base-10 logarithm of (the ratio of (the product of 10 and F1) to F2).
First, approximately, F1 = 454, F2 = 411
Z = 1.04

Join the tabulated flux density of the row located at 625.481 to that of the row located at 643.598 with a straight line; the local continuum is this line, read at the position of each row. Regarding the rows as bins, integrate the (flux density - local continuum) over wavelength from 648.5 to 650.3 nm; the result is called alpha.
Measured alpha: -3.2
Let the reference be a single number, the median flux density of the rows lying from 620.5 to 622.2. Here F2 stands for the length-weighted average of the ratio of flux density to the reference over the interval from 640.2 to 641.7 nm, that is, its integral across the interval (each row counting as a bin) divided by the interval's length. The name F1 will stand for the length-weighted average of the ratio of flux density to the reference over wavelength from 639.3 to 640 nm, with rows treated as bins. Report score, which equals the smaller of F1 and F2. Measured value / 0.99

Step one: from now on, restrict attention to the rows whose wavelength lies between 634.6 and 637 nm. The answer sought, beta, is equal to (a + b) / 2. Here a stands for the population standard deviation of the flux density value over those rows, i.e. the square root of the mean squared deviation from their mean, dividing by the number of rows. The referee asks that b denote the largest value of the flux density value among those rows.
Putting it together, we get 10.8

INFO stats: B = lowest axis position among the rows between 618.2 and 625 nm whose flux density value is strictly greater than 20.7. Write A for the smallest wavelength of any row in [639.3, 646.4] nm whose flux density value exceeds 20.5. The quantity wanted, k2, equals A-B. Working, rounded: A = 639.462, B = 618.322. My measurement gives 21.14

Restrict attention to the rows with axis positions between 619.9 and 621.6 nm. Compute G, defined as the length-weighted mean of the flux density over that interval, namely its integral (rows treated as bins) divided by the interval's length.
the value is 20.9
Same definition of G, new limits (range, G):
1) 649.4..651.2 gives 20.1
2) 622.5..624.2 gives 20.0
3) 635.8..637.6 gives 20.0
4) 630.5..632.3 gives 20.6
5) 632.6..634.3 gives 21.4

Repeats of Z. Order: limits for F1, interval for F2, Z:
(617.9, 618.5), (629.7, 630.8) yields 1.07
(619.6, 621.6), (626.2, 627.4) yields 0.97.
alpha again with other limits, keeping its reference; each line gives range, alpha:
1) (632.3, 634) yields 0.9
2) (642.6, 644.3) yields -0.4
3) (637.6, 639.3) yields 1.1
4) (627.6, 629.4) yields 1.0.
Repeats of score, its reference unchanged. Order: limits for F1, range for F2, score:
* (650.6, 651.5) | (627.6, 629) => 0.99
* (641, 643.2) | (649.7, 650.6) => 0.93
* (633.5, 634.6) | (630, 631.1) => 0.92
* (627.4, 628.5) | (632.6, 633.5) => 0.96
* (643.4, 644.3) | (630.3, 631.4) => 0.94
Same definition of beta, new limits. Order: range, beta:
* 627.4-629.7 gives 12.4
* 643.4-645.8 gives 11.8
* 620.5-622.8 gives 11.9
